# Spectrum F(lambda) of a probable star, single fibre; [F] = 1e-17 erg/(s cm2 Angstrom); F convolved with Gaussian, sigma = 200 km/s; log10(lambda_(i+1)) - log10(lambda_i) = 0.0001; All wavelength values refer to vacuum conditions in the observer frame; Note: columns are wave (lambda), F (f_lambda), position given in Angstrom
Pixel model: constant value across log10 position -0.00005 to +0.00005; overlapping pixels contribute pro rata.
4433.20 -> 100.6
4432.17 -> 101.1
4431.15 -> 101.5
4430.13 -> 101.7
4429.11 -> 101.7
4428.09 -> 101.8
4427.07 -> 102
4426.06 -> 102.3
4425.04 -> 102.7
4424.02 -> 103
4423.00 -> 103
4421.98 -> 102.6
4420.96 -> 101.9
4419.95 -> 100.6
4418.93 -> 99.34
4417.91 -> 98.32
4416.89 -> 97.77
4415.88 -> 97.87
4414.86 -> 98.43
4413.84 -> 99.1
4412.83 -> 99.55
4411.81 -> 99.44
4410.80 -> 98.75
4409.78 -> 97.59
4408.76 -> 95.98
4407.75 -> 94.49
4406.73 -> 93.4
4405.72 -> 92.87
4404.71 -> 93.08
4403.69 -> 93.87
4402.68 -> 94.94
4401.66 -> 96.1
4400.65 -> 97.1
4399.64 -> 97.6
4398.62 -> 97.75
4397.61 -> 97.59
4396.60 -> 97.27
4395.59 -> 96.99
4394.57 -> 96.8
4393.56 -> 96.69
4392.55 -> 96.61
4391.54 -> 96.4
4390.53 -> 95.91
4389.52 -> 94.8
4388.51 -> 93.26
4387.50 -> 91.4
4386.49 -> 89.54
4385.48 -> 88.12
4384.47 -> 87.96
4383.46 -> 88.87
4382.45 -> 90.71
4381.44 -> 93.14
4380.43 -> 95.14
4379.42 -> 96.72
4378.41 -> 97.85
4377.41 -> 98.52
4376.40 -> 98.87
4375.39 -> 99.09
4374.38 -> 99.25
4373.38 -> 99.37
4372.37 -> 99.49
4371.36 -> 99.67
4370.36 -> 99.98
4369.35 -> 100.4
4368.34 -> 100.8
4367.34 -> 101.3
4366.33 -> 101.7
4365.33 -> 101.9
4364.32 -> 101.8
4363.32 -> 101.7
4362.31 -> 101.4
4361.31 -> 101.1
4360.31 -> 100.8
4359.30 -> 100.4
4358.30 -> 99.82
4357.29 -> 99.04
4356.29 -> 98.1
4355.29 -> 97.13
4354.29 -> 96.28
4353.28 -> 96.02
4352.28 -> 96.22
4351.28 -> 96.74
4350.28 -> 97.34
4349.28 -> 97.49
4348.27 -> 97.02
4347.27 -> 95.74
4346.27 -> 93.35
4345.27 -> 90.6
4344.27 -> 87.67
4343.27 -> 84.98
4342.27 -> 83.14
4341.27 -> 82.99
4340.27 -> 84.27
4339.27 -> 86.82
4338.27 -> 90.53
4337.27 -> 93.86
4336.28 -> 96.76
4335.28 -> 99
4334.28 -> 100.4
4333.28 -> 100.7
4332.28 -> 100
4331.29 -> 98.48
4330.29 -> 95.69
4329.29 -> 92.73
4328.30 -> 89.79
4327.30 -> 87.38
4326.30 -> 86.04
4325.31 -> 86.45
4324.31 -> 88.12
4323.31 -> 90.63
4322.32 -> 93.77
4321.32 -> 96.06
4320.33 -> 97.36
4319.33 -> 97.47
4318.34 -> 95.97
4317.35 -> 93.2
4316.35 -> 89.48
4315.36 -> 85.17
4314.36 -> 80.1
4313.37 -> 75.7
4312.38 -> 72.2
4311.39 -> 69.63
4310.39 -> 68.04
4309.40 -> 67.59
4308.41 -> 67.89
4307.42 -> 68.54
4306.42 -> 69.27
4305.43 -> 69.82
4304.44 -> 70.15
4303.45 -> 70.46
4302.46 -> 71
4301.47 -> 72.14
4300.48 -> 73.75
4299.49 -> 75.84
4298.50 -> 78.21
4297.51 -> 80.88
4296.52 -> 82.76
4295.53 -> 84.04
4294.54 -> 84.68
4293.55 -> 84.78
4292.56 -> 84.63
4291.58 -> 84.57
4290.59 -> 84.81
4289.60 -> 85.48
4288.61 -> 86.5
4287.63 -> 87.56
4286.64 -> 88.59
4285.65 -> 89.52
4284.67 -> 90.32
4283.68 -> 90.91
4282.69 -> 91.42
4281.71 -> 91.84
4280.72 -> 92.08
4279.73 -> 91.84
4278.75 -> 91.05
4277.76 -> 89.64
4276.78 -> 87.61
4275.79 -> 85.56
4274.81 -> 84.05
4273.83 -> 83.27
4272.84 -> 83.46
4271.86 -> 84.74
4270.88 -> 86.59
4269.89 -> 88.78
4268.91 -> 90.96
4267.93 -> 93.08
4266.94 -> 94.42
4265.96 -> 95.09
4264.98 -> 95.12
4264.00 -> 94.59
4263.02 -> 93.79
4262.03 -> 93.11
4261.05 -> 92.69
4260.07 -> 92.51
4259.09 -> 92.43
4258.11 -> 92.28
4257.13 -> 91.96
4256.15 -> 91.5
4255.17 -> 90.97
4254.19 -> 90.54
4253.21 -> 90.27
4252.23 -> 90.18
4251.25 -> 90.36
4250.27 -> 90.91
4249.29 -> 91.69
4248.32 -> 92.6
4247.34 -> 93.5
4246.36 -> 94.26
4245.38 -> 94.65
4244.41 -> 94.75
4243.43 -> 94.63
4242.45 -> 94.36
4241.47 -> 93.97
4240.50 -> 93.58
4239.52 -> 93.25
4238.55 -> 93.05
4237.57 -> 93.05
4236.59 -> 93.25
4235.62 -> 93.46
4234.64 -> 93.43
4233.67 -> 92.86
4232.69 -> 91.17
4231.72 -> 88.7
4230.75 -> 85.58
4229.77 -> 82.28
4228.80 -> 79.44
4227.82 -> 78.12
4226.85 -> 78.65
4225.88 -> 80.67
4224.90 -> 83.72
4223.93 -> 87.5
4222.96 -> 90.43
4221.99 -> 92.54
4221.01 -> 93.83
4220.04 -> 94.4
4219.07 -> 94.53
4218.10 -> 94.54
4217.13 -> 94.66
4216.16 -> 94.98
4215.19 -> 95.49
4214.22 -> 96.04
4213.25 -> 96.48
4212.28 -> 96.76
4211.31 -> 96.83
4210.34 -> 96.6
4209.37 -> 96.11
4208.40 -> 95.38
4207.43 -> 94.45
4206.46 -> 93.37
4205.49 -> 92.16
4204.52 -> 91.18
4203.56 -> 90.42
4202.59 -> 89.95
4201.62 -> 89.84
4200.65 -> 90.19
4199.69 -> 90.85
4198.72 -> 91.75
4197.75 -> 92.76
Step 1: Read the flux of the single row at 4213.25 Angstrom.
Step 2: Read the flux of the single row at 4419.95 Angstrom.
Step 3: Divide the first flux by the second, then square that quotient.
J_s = 0.92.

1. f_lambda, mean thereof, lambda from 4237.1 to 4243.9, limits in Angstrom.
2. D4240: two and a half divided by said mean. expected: 0.0267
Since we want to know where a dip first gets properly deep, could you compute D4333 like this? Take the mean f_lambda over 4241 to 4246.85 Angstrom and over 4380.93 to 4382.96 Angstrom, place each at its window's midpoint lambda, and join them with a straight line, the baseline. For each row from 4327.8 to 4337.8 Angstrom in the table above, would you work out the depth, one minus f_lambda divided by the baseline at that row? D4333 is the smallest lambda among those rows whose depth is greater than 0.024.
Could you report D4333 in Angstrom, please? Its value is 4328.30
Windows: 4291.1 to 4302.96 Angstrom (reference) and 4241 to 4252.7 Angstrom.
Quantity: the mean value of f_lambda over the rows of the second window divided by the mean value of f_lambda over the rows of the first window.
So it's 1.17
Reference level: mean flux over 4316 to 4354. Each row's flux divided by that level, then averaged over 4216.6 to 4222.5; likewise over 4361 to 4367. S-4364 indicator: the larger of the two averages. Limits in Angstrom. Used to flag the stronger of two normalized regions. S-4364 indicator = 1.09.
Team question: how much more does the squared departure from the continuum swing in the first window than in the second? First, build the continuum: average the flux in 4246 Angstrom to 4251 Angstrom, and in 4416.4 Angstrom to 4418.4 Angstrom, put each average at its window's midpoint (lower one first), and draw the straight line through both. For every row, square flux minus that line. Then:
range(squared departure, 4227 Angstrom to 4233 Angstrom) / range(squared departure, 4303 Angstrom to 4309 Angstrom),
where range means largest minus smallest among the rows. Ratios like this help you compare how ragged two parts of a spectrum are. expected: 1.4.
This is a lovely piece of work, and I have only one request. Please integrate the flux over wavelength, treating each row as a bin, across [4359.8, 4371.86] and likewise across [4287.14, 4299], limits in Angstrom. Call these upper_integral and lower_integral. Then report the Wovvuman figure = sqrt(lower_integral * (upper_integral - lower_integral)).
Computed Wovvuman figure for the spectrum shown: 470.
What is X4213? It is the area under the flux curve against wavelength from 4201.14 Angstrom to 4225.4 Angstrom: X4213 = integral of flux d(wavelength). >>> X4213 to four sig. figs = 2263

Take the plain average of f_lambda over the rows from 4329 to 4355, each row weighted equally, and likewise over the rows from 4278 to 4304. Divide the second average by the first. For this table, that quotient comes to 0.90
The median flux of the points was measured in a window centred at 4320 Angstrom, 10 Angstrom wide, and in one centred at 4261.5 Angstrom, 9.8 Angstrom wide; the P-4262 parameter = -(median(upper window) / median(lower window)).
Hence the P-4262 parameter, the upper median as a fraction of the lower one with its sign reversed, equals -1.01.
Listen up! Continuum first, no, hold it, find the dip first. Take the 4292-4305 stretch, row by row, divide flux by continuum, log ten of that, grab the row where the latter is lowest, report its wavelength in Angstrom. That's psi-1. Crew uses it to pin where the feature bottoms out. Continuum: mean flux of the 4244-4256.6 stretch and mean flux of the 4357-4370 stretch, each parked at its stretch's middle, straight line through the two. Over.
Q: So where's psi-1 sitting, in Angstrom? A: 4304.44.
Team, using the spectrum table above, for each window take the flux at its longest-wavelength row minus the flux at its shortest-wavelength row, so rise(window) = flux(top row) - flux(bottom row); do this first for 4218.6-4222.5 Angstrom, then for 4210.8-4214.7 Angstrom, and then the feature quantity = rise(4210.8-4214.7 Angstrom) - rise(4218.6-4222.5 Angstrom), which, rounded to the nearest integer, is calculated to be 1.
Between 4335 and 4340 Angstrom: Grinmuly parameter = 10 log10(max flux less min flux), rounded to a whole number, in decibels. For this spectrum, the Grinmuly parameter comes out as 11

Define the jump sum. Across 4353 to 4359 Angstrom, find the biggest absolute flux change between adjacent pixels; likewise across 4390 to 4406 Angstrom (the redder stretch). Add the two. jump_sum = 2.1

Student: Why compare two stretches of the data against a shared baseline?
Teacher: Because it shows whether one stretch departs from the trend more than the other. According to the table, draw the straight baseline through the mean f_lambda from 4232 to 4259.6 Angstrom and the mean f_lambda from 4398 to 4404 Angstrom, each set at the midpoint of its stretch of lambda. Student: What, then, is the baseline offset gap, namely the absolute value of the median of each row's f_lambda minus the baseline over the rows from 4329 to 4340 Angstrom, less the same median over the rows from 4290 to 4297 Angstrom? 11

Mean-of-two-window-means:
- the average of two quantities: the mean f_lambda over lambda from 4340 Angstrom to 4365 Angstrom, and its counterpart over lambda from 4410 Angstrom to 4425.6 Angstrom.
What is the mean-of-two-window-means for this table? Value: 97.7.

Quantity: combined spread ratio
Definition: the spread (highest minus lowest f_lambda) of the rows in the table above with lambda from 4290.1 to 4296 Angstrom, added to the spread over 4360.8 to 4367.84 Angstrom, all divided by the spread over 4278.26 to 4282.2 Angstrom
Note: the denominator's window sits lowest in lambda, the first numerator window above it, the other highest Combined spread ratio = 1.5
